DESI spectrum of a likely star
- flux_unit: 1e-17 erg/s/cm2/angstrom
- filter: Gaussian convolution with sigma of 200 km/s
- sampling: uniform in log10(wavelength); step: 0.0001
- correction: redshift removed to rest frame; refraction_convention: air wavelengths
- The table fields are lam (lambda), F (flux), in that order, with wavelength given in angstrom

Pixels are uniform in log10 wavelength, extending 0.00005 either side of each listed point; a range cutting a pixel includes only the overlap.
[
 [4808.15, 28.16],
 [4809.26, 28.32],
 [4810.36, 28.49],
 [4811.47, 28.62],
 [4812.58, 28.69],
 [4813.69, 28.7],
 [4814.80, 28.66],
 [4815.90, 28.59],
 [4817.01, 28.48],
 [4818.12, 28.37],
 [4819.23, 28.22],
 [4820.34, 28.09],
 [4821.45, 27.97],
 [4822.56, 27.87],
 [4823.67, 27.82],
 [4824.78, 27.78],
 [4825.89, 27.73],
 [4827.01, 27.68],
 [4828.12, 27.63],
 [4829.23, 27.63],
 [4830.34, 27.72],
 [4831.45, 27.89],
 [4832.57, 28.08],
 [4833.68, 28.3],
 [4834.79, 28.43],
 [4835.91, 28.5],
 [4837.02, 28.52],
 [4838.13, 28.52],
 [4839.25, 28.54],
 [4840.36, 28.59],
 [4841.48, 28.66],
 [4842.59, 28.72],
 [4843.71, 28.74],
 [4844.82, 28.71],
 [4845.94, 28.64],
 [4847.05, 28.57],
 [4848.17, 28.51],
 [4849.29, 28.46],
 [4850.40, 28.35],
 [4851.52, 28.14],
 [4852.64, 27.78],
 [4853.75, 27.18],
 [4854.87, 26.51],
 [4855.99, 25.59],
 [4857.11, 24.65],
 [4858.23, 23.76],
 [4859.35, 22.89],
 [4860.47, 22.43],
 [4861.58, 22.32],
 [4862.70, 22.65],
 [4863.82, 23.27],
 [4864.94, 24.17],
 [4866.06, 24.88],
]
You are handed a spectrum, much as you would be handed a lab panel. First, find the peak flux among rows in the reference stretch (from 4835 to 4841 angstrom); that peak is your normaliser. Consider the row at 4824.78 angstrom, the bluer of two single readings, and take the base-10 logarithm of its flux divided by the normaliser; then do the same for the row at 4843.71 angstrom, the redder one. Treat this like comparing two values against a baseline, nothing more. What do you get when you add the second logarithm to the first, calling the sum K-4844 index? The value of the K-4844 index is -0.010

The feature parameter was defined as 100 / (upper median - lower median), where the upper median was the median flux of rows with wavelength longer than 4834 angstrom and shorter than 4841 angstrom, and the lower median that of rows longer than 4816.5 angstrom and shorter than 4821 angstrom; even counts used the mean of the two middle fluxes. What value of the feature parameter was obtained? 444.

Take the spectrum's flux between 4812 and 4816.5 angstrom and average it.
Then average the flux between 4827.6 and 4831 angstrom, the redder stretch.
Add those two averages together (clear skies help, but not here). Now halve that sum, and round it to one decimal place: 28.2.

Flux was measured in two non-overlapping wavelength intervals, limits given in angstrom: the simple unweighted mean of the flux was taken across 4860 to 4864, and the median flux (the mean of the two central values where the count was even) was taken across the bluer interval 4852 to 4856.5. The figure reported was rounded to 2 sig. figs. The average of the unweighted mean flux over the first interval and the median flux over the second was 25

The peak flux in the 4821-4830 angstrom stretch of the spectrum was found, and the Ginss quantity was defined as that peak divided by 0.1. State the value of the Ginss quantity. 280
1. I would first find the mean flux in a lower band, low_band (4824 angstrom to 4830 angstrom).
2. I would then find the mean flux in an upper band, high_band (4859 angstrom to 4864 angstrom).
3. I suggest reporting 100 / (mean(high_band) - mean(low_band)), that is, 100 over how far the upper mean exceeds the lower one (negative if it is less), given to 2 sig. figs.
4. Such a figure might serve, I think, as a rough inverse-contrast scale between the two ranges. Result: -20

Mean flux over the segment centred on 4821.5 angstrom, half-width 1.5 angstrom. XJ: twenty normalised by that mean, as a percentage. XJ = 71.5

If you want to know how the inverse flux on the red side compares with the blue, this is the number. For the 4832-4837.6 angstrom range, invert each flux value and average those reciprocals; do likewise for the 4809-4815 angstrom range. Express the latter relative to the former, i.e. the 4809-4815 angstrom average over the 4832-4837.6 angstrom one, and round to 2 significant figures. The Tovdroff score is 0.99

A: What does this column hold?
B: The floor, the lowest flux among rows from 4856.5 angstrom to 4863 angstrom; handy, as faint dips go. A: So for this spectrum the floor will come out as 22.32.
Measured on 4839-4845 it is 28.54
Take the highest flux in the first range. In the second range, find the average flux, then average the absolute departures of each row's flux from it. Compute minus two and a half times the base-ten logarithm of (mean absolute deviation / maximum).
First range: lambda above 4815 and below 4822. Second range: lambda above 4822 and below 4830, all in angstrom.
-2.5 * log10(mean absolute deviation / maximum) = 6.4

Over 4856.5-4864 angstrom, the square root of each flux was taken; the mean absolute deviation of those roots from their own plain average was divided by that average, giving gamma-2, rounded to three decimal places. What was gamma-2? 0.014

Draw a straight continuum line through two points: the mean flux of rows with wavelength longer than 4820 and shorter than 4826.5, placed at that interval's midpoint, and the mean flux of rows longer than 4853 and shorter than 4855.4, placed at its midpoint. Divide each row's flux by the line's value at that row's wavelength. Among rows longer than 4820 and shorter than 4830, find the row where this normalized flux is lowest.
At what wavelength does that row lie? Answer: 4828.12 angstrom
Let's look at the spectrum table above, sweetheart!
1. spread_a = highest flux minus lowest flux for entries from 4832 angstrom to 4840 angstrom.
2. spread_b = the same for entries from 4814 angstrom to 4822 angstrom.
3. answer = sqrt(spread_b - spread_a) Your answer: 0.48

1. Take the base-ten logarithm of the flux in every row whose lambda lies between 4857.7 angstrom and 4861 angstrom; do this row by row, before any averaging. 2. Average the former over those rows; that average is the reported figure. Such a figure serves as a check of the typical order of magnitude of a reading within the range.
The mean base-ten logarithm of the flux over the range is 1.36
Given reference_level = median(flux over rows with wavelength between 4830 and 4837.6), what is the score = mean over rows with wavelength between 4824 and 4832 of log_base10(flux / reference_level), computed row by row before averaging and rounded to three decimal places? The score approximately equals -0.009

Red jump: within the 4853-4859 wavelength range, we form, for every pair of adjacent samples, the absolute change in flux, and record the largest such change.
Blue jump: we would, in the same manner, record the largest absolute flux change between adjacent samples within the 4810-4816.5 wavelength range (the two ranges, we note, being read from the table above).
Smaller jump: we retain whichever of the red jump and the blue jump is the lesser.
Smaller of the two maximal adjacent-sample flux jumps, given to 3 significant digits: 0.130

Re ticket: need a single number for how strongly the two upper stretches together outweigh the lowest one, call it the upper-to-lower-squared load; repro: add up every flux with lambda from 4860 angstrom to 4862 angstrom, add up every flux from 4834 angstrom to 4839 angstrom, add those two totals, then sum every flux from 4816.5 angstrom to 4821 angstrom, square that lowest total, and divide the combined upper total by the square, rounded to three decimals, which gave 0.012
